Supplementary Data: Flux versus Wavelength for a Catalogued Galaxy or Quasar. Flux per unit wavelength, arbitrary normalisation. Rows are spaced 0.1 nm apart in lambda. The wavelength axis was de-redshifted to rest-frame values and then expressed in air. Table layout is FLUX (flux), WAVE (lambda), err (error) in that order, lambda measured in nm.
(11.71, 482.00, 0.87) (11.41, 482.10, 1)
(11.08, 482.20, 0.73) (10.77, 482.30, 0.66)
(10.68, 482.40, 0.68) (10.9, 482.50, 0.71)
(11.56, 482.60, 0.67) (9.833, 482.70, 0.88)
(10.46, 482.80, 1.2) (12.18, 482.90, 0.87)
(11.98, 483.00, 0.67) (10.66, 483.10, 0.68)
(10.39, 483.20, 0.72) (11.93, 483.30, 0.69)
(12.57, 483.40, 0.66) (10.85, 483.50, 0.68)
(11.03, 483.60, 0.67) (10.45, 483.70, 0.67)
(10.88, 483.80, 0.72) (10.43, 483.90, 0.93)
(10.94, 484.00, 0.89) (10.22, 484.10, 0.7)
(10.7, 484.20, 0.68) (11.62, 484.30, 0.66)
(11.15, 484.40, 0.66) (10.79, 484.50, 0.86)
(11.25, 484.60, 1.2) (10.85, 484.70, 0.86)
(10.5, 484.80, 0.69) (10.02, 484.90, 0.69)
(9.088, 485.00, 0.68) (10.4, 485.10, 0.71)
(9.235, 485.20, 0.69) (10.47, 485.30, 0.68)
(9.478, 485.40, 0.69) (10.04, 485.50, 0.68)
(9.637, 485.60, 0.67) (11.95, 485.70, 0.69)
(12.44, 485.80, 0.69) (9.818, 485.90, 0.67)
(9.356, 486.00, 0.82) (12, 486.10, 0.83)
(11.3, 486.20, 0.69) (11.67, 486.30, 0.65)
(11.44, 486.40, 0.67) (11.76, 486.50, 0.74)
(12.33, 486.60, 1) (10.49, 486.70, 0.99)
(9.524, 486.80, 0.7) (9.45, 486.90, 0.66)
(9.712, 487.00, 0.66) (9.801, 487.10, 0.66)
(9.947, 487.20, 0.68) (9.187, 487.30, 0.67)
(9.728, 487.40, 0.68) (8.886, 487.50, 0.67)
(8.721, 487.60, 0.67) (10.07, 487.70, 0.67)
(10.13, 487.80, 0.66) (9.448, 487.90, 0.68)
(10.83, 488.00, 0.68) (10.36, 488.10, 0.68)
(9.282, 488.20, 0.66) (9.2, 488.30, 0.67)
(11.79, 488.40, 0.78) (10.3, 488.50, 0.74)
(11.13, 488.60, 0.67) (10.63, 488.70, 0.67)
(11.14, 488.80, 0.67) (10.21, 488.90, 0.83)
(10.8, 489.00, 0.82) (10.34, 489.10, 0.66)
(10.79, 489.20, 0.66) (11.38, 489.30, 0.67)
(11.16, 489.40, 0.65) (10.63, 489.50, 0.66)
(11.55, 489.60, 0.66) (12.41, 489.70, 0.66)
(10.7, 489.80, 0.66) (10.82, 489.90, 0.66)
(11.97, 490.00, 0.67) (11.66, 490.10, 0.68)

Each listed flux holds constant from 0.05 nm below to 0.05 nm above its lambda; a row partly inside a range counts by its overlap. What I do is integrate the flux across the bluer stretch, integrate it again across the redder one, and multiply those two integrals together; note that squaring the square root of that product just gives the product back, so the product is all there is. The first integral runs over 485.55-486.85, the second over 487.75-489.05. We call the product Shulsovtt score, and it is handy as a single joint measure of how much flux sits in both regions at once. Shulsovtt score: 194.4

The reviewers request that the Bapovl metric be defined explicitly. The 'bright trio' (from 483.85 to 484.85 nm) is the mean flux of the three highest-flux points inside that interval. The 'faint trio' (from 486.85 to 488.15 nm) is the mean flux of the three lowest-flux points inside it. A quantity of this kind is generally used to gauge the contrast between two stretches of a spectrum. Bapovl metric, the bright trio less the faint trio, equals 2.41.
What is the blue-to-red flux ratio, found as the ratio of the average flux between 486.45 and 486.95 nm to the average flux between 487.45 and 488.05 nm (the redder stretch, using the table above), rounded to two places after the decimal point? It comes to 1.11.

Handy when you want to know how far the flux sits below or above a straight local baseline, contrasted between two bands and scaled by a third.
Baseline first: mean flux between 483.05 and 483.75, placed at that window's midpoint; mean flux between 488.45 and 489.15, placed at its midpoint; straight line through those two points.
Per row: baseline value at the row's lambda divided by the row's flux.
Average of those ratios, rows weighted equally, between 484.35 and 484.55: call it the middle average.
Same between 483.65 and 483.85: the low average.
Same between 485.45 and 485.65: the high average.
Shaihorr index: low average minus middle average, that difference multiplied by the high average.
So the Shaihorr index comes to 0.04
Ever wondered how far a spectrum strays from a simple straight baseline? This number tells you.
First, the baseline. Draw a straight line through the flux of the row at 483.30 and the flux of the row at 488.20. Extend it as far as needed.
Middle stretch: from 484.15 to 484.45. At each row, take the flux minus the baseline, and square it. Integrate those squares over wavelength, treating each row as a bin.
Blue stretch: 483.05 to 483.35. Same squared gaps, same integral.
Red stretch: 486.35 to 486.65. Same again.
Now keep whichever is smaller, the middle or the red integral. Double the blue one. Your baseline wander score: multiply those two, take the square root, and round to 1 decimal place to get 0.2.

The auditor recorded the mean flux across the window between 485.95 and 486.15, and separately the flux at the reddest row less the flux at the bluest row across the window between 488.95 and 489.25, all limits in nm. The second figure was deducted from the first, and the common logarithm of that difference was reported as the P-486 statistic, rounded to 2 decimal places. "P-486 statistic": 1.03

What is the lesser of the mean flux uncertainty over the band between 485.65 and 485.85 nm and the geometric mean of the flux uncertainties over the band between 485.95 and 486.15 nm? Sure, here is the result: 0.690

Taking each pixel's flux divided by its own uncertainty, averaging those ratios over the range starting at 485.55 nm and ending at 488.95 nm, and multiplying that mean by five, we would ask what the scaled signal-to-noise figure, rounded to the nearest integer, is 74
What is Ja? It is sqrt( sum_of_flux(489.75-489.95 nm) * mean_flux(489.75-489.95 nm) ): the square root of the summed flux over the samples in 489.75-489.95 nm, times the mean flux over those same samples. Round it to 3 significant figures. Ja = 15.2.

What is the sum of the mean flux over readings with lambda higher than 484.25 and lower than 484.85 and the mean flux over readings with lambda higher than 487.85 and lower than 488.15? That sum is 21.2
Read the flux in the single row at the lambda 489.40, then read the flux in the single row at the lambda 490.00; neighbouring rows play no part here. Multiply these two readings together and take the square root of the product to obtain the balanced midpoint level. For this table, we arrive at 11.6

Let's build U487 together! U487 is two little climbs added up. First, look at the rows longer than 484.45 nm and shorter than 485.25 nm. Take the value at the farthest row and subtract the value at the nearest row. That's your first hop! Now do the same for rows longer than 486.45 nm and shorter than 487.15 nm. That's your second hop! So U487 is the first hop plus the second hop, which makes -3.5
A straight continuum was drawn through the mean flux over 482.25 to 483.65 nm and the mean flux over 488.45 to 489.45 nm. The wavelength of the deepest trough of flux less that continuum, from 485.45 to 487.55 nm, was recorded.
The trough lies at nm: 487.50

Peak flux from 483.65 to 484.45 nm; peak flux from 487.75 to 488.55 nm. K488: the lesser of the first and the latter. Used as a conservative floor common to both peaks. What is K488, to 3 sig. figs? 11.6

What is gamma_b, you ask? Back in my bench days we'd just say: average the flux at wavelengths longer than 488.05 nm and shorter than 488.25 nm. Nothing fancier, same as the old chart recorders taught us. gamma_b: 9.8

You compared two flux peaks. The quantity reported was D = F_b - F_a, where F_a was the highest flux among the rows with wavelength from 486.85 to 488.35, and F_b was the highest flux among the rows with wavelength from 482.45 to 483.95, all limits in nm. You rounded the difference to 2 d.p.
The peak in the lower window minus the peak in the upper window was 1.74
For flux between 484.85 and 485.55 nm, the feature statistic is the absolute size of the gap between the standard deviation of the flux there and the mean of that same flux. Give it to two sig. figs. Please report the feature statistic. 9.3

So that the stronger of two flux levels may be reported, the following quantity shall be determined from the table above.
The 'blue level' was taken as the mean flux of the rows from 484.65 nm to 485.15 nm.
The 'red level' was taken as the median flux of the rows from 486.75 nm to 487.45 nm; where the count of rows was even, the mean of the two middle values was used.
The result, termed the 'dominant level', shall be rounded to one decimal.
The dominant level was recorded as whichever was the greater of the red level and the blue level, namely 10.2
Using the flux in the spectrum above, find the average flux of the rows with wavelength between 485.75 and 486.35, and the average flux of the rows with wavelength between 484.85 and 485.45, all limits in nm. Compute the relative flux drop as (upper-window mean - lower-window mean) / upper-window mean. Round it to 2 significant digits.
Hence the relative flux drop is 0.12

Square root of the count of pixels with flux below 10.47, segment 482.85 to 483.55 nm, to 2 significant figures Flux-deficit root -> 1.0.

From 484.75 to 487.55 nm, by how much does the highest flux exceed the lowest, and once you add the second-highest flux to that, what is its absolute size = 15.9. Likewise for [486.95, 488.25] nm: 12.5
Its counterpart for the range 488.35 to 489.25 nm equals 12.7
